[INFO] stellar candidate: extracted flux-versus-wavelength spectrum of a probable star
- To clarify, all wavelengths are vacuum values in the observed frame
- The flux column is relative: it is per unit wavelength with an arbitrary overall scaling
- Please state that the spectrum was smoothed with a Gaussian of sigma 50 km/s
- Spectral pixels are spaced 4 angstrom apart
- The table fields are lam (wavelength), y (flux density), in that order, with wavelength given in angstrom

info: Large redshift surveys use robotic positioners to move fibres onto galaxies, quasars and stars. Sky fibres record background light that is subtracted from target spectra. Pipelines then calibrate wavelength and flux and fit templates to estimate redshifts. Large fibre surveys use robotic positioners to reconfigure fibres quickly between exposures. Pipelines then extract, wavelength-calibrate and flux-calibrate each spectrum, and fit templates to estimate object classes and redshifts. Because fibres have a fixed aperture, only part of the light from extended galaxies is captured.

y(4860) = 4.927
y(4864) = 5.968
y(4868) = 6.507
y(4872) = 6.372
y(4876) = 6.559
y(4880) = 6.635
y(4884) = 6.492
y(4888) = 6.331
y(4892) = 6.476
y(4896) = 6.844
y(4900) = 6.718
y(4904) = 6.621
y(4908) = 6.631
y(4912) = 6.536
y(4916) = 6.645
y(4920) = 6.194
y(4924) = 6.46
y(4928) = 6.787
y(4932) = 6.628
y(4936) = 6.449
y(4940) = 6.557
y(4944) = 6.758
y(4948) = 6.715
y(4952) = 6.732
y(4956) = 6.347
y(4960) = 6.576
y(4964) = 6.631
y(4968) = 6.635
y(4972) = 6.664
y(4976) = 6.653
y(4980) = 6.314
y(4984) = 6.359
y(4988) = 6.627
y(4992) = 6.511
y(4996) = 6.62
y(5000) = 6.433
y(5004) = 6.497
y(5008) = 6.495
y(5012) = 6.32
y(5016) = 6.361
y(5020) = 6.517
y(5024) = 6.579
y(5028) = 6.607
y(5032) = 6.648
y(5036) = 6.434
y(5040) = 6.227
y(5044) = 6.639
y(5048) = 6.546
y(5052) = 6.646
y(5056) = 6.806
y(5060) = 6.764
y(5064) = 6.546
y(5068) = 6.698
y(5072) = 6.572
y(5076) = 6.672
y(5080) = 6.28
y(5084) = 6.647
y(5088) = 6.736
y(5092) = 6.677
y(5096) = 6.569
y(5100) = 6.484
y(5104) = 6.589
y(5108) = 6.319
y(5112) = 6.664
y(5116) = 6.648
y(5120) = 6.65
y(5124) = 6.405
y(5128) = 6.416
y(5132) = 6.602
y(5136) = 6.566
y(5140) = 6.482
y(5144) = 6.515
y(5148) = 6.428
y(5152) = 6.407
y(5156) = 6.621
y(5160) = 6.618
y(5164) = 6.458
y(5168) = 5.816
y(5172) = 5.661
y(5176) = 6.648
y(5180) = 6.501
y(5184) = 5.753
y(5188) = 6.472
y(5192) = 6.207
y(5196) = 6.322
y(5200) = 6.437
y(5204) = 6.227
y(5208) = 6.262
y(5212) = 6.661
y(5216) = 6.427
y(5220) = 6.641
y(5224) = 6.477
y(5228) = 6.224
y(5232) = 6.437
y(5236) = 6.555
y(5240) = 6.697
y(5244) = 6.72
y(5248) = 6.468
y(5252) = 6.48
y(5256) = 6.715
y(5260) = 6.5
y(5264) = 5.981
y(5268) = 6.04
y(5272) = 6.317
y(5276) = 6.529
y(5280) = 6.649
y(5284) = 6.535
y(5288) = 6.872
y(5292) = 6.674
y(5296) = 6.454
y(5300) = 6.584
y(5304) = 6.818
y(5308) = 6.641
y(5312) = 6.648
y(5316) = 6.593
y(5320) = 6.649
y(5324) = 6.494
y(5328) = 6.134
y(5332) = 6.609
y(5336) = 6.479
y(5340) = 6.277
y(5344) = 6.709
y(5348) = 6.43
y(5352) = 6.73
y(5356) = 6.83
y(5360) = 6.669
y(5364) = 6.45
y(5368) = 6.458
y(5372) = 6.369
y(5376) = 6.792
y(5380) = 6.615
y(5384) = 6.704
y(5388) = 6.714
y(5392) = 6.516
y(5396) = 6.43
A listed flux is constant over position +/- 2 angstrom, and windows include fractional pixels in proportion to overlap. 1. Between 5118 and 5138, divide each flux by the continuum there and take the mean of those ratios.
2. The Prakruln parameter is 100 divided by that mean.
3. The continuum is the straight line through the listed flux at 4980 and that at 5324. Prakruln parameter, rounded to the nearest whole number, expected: 98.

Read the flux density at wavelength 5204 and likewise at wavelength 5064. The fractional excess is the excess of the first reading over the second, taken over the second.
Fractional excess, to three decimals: -0.049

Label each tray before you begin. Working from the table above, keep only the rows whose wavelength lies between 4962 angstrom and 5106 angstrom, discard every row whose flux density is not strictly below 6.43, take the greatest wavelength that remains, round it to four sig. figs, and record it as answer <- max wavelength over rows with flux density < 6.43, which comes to 5080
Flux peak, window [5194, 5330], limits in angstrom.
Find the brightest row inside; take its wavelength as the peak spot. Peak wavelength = 5288 angstrom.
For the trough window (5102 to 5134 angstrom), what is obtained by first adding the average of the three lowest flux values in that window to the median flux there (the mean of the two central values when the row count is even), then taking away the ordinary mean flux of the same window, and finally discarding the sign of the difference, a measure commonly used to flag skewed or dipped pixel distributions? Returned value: 6.44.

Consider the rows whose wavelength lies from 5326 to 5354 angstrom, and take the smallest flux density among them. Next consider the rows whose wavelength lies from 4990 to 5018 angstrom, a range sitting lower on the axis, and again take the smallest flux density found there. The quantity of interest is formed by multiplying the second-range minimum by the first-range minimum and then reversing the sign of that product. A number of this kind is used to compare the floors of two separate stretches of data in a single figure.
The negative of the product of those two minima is -38.8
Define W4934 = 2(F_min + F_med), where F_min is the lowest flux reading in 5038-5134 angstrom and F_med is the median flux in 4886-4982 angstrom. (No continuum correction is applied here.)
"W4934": 25.7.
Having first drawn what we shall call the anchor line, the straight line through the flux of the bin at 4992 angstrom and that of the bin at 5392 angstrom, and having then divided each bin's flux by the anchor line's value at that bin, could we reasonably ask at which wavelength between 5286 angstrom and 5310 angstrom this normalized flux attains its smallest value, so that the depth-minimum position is 5296 angstrom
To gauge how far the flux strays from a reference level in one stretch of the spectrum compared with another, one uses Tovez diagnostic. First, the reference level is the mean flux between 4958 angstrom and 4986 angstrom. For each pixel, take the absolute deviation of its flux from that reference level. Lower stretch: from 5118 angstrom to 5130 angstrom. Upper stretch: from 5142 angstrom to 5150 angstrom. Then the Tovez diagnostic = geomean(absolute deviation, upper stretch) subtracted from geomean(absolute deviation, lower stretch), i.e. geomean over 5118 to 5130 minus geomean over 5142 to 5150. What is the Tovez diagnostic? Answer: 0.062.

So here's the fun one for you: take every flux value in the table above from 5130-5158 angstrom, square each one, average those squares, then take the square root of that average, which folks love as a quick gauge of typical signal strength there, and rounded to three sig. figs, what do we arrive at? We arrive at 6.52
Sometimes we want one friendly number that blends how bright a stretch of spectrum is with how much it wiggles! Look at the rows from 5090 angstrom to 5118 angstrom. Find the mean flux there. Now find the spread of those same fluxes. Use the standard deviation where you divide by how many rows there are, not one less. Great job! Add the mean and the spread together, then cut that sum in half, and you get 3.34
